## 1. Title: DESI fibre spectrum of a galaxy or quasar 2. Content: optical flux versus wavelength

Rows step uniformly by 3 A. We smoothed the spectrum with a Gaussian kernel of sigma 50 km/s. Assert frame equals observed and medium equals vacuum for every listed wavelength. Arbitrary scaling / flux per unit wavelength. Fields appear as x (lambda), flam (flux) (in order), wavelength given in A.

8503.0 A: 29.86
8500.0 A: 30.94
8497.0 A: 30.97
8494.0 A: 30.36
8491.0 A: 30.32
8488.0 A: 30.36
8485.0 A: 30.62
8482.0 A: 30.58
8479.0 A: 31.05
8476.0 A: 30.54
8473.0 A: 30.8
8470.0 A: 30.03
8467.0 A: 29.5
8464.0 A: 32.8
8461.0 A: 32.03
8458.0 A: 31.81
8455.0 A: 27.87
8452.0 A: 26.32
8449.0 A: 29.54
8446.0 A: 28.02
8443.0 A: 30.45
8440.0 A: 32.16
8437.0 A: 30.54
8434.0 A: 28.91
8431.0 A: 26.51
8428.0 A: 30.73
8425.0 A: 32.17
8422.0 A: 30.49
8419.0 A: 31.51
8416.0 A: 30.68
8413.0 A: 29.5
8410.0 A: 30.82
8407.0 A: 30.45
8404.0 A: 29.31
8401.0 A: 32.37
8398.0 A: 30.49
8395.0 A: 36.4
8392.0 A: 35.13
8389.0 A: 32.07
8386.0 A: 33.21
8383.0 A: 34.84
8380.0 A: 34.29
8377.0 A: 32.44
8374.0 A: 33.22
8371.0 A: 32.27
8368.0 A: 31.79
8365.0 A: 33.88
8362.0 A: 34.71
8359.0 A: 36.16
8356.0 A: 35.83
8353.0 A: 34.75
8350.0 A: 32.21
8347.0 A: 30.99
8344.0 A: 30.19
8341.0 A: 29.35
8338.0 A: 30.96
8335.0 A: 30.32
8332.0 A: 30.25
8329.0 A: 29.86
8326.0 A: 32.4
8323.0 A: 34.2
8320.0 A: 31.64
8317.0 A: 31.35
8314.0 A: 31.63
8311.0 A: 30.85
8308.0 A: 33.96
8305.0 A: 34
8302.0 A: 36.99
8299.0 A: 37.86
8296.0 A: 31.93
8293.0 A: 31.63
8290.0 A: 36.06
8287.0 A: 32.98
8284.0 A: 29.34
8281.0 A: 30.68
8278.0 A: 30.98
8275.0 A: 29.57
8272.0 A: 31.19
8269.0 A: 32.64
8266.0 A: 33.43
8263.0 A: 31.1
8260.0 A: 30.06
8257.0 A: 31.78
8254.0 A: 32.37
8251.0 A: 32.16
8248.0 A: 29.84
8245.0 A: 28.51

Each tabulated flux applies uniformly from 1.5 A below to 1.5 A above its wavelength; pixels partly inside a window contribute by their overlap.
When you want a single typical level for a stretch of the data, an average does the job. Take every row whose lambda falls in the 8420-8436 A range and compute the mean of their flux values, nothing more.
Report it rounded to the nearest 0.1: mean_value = 29.8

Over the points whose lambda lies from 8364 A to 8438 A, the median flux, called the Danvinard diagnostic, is 31.8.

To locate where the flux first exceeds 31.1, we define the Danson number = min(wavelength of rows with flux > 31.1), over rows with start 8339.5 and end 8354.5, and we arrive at 8350.0 A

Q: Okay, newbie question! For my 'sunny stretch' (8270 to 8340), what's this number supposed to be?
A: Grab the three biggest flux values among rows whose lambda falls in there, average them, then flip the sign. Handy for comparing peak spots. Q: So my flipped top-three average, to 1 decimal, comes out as -37.0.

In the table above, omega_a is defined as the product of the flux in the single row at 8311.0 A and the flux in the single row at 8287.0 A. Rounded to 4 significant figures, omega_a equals 1017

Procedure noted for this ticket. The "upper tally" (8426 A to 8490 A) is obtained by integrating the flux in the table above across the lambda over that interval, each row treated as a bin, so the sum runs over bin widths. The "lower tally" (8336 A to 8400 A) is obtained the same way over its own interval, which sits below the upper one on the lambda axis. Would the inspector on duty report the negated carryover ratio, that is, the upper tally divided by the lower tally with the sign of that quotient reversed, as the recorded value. -0.91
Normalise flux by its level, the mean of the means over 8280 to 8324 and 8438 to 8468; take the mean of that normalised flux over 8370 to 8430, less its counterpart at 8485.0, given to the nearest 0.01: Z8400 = 0.05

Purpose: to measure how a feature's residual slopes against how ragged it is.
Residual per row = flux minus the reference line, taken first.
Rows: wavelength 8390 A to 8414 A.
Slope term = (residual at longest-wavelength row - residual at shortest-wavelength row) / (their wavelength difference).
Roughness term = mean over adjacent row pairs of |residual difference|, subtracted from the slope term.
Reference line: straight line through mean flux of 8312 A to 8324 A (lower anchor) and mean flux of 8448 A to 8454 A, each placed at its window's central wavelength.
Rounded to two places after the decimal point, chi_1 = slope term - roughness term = -2.39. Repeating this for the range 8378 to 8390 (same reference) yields -1.29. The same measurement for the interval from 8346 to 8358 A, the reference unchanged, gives -1.14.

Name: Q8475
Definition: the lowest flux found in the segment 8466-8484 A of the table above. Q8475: 29.5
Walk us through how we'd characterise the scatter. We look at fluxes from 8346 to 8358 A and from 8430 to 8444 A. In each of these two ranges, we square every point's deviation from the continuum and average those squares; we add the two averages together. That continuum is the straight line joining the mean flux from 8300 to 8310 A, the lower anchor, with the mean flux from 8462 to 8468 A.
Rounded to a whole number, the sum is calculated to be 13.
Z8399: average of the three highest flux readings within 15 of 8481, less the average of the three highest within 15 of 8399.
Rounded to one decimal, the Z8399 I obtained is -4.1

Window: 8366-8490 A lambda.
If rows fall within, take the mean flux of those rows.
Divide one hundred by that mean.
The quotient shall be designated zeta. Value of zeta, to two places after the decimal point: 3.22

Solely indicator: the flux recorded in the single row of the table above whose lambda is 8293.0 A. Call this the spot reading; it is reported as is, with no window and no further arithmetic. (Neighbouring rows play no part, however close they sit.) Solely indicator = 31.63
